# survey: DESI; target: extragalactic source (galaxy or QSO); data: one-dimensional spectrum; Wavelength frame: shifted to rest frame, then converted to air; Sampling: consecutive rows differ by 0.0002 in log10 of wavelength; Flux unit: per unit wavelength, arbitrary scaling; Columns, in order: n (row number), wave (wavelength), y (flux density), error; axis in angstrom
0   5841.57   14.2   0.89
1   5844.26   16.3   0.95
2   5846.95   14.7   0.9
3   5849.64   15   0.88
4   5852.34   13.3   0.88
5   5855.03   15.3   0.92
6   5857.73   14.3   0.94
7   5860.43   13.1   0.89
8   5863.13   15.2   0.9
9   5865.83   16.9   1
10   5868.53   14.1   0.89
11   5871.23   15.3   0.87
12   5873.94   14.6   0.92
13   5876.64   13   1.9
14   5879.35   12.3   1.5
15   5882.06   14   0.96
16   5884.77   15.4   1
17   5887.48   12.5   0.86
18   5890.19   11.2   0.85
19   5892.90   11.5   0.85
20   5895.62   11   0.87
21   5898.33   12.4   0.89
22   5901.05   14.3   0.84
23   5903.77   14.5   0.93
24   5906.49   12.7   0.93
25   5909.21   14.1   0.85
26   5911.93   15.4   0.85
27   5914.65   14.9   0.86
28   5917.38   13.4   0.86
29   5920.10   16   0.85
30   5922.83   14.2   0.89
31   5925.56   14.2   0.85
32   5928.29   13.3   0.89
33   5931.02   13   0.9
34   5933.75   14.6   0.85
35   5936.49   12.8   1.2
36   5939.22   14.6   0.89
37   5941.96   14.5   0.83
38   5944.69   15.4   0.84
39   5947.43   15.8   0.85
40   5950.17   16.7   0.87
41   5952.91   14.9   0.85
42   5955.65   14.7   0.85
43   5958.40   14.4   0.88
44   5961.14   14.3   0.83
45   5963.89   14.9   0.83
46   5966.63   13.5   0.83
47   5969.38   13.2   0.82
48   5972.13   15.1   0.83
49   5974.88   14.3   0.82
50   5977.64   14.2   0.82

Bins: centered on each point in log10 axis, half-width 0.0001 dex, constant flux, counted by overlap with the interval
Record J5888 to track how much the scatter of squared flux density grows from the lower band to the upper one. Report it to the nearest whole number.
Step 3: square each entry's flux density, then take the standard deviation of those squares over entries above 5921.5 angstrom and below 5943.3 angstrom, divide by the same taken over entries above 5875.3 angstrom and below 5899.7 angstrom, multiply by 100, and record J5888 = 55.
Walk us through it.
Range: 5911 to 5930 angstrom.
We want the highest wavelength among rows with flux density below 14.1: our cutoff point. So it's 5928.29 angstrom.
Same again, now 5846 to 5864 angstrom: 5860.43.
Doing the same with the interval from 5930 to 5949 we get 5936.49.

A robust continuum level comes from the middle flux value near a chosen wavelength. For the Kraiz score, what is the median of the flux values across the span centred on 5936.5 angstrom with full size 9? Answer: 14.6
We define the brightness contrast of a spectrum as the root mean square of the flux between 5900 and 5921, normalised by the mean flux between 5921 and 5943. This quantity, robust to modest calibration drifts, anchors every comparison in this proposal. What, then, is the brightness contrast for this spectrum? 1.04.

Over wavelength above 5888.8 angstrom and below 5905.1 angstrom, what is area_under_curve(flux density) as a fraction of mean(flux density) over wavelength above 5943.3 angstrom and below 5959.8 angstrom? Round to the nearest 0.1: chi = 13.3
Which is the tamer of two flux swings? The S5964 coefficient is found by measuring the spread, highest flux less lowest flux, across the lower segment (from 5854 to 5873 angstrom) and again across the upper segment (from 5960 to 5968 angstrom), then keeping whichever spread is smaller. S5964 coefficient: 1.4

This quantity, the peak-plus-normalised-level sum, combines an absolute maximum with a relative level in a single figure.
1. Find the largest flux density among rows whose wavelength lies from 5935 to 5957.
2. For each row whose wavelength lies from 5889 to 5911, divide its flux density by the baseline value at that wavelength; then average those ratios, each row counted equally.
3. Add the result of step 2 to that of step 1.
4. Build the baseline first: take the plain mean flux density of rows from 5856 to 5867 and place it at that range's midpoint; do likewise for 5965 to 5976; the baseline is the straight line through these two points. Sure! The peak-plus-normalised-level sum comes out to 17.6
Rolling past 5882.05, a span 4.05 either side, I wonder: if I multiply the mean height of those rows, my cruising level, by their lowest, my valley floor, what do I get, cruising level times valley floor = 171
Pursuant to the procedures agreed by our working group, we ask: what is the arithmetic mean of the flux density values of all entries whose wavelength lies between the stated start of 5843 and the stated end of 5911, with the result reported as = 13.9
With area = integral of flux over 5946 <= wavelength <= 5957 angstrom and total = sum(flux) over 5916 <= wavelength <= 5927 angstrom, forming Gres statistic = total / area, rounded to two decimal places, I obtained 0.34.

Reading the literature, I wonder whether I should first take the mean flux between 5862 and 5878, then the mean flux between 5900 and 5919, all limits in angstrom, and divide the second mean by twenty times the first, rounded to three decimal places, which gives 0.048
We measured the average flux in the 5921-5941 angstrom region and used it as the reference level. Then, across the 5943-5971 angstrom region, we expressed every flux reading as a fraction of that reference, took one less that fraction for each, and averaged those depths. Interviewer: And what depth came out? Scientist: -0.07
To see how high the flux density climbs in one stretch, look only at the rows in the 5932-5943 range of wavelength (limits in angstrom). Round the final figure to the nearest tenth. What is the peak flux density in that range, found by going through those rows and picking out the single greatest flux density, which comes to 14.6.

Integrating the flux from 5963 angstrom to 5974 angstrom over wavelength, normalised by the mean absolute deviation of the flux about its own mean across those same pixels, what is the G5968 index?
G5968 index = 189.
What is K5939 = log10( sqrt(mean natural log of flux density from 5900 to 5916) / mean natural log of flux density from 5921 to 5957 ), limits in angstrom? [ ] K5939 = -0.215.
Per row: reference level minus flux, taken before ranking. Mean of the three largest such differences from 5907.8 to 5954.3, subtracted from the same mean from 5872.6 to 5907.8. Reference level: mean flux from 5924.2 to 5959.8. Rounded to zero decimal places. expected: 2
